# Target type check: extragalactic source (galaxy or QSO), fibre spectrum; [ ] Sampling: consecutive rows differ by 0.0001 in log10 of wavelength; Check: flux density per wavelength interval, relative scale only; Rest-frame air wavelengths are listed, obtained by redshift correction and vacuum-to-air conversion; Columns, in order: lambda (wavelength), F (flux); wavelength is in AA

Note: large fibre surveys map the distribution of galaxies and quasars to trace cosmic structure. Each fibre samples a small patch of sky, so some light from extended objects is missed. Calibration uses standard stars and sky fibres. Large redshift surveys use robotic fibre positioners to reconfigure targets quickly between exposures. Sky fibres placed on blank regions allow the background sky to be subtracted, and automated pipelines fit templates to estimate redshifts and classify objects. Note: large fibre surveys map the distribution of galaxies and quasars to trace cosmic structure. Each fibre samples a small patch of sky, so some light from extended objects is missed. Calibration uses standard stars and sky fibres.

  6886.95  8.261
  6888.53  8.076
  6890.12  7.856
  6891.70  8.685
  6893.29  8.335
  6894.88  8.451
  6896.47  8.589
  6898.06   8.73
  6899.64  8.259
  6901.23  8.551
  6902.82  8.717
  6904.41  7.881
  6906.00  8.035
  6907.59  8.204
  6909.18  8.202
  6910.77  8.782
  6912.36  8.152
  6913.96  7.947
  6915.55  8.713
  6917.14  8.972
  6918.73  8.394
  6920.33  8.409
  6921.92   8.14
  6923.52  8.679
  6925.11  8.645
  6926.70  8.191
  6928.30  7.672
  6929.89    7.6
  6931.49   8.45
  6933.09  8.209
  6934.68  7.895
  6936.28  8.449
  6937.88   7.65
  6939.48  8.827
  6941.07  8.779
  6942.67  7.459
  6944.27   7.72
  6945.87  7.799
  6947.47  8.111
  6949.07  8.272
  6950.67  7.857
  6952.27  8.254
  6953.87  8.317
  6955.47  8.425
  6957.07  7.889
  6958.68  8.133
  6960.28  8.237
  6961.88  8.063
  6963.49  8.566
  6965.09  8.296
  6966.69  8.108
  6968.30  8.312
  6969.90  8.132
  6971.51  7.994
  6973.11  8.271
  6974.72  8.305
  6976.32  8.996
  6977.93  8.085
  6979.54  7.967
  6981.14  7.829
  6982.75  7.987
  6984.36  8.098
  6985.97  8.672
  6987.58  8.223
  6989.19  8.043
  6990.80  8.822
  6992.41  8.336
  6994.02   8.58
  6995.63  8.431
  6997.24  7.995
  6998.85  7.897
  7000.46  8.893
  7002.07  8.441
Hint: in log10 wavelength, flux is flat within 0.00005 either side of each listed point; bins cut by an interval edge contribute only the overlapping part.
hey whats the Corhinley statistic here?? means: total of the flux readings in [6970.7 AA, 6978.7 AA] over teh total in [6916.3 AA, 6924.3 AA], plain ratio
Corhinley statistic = 0.98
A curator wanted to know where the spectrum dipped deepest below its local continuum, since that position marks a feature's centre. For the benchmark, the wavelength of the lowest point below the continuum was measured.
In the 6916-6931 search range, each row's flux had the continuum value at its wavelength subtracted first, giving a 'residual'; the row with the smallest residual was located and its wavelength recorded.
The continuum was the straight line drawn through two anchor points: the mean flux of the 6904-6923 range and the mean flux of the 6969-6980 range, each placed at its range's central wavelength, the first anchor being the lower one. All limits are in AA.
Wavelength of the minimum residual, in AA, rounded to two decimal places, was 6929.89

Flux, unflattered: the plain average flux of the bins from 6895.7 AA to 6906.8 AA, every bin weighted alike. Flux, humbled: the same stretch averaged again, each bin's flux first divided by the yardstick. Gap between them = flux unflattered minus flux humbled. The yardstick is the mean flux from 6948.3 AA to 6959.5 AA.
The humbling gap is 7.37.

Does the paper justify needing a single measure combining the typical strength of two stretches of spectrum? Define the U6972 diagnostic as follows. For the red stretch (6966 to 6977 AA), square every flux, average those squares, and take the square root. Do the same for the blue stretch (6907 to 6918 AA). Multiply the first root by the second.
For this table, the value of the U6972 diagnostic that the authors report 70.1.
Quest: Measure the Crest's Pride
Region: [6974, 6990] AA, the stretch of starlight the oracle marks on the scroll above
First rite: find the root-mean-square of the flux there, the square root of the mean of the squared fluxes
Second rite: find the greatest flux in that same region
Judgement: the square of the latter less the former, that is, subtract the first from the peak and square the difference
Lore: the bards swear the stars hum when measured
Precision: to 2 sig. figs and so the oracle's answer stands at 0.59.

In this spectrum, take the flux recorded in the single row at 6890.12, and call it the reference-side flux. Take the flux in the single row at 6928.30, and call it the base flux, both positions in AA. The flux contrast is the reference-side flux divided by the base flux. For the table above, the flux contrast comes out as 1.02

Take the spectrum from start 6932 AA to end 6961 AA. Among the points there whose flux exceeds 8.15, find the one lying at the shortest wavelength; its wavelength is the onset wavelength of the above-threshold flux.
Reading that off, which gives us 6933.09 AA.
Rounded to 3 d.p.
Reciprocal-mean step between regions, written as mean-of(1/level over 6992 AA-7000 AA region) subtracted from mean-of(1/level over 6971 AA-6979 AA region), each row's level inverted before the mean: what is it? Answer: -0.001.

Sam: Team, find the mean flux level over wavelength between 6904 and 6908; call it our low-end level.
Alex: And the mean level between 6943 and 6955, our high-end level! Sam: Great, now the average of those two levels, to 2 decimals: 8.04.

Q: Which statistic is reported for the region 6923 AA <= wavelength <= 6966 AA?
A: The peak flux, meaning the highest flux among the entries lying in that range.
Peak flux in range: 8.827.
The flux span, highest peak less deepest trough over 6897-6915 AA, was 0.90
